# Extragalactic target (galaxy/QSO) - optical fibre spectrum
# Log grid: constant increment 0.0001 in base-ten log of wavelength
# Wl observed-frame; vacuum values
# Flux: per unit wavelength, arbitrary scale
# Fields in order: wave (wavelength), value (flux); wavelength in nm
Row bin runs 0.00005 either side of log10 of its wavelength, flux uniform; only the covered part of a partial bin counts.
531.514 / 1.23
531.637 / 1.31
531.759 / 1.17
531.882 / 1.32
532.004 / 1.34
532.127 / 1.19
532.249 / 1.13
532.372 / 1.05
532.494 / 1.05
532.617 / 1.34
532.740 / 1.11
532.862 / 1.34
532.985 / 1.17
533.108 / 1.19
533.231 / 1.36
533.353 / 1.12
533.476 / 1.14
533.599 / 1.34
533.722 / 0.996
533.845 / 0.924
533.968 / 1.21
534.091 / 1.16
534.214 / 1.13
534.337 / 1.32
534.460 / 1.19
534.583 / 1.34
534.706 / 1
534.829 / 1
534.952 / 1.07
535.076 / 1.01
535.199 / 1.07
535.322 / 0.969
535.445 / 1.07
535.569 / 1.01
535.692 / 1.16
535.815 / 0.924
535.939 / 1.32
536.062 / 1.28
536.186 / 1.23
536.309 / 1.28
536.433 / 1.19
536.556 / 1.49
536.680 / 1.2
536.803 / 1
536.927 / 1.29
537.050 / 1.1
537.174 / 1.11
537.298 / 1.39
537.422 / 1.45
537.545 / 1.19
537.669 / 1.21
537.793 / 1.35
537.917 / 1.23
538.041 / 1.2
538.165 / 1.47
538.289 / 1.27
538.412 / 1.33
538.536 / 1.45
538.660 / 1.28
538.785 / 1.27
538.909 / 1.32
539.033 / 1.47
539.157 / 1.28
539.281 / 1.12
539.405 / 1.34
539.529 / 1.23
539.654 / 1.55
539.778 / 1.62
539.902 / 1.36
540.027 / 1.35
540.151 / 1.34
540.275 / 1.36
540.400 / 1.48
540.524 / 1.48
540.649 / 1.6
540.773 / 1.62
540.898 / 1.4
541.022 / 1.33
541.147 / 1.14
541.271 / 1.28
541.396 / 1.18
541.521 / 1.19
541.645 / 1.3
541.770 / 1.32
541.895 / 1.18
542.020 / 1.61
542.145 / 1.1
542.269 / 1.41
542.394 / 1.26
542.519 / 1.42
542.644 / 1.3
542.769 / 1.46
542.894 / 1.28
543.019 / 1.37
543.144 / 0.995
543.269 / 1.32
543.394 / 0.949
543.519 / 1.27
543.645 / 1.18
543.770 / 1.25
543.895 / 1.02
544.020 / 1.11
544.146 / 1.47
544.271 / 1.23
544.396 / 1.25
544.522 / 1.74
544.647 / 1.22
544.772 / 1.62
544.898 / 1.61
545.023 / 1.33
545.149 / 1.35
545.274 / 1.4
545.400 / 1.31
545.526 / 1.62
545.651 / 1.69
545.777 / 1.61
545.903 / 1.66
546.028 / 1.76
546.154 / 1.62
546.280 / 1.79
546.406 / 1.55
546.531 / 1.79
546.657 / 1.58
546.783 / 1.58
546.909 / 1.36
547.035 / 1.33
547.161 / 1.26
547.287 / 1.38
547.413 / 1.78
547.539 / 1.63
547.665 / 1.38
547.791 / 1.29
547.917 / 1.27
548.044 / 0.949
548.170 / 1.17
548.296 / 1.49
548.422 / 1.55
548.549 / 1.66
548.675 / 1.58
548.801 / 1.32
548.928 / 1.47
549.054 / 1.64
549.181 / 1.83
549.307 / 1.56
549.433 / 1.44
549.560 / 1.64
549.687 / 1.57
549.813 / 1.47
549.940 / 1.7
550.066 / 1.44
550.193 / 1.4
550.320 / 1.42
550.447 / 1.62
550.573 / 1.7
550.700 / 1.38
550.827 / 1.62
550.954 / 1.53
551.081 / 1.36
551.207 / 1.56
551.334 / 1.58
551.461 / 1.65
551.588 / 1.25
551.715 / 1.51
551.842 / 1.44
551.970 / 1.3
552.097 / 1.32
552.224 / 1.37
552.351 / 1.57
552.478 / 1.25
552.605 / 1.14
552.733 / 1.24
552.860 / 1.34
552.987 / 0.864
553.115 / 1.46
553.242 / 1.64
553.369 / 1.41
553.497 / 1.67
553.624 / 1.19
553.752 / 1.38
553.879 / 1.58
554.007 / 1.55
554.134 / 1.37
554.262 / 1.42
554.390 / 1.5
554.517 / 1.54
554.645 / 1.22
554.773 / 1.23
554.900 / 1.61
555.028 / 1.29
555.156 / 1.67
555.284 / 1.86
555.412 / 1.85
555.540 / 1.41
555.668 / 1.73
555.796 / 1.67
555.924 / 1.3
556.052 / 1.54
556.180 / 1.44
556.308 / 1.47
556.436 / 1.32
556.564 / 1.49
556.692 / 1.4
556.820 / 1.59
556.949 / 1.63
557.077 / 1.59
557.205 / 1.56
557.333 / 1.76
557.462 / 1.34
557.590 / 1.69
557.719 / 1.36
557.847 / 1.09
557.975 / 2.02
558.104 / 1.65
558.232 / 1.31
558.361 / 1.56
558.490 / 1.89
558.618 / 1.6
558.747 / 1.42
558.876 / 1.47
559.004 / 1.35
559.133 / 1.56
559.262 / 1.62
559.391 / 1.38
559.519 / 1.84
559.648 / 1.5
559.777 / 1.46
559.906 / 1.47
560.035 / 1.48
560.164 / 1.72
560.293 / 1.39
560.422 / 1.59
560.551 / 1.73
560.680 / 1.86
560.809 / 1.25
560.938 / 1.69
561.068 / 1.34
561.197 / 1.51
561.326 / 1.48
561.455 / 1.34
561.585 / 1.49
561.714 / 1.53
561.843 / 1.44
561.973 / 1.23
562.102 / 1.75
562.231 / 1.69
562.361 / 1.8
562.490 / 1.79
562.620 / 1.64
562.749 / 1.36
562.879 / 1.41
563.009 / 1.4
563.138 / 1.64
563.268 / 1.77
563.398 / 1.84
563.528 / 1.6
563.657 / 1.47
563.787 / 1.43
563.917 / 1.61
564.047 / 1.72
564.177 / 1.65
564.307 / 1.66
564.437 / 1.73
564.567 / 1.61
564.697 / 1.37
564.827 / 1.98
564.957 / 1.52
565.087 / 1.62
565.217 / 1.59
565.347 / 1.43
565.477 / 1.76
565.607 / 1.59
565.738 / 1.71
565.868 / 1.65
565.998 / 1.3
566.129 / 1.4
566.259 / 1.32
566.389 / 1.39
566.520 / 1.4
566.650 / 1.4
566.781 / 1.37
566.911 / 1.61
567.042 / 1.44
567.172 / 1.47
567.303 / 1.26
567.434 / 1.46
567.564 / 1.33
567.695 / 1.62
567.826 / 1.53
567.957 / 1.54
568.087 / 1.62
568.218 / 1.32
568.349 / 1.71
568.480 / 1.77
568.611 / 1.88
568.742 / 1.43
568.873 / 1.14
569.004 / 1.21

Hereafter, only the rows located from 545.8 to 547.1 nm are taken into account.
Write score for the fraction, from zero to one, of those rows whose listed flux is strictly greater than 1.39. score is 0.8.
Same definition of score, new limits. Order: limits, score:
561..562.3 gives 0.7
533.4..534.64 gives 0.0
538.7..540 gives 0.3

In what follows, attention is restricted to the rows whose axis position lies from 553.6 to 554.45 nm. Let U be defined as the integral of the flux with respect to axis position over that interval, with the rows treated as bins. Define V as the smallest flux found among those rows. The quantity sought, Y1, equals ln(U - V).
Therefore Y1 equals -3.5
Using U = 1.2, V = 1.19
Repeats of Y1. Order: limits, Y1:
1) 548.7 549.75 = -1.1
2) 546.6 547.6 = -1.5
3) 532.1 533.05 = -2.8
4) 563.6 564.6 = -1.7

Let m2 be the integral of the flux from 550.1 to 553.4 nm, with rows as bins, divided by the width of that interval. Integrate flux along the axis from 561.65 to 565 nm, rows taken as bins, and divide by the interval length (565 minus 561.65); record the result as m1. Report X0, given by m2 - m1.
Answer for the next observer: -0.18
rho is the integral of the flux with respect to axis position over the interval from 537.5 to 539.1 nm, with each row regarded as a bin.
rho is 2.1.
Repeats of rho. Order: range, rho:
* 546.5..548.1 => 2.3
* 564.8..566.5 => 2.6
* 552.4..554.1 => 2.3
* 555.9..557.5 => 2.4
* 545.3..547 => 2.7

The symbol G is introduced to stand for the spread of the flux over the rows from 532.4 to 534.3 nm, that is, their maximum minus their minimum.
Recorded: 0.44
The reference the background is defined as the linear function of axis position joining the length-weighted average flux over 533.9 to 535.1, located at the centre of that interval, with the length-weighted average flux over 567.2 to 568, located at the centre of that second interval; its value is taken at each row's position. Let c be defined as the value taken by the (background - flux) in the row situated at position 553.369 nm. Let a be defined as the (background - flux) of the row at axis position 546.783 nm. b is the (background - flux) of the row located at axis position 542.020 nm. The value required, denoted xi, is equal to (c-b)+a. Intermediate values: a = -0.3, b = -0.39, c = -0.09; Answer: -0.01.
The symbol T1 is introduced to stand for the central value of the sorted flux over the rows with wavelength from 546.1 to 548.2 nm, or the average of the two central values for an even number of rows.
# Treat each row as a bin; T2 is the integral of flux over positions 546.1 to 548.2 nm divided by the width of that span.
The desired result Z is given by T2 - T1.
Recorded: 0.08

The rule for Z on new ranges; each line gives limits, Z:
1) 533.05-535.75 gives 0.00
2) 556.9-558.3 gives -0.04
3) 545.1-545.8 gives -0.01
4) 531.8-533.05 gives 0.02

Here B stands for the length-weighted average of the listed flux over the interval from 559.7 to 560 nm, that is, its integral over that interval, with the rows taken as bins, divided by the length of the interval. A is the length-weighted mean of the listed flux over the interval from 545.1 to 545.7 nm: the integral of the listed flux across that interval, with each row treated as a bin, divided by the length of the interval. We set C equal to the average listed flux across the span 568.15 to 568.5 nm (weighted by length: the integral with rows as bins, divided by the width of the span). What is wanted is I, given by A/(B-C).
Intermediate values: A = 1.47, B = 1.47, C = 1.58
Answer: -13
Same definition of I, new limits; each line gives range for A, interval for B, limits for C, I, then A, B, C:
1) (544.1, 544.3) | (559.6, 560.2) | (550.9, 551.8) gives 53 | 1.36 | 1.52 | 1.49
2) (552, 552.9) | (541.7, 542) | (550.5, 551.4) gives -6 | 1.32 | 1.30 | 1.54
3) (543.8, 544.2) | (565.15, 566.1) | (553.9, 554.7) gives 10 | 1.20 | 1.57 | 1.44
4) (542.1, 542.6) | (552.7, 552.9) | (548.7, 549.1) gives -7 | 1.31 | 1.29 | 1.48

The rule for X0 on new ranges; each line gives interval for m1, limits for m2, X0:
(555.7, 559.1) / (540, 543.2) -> -0.18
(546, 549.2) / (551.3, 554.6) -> -0.09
